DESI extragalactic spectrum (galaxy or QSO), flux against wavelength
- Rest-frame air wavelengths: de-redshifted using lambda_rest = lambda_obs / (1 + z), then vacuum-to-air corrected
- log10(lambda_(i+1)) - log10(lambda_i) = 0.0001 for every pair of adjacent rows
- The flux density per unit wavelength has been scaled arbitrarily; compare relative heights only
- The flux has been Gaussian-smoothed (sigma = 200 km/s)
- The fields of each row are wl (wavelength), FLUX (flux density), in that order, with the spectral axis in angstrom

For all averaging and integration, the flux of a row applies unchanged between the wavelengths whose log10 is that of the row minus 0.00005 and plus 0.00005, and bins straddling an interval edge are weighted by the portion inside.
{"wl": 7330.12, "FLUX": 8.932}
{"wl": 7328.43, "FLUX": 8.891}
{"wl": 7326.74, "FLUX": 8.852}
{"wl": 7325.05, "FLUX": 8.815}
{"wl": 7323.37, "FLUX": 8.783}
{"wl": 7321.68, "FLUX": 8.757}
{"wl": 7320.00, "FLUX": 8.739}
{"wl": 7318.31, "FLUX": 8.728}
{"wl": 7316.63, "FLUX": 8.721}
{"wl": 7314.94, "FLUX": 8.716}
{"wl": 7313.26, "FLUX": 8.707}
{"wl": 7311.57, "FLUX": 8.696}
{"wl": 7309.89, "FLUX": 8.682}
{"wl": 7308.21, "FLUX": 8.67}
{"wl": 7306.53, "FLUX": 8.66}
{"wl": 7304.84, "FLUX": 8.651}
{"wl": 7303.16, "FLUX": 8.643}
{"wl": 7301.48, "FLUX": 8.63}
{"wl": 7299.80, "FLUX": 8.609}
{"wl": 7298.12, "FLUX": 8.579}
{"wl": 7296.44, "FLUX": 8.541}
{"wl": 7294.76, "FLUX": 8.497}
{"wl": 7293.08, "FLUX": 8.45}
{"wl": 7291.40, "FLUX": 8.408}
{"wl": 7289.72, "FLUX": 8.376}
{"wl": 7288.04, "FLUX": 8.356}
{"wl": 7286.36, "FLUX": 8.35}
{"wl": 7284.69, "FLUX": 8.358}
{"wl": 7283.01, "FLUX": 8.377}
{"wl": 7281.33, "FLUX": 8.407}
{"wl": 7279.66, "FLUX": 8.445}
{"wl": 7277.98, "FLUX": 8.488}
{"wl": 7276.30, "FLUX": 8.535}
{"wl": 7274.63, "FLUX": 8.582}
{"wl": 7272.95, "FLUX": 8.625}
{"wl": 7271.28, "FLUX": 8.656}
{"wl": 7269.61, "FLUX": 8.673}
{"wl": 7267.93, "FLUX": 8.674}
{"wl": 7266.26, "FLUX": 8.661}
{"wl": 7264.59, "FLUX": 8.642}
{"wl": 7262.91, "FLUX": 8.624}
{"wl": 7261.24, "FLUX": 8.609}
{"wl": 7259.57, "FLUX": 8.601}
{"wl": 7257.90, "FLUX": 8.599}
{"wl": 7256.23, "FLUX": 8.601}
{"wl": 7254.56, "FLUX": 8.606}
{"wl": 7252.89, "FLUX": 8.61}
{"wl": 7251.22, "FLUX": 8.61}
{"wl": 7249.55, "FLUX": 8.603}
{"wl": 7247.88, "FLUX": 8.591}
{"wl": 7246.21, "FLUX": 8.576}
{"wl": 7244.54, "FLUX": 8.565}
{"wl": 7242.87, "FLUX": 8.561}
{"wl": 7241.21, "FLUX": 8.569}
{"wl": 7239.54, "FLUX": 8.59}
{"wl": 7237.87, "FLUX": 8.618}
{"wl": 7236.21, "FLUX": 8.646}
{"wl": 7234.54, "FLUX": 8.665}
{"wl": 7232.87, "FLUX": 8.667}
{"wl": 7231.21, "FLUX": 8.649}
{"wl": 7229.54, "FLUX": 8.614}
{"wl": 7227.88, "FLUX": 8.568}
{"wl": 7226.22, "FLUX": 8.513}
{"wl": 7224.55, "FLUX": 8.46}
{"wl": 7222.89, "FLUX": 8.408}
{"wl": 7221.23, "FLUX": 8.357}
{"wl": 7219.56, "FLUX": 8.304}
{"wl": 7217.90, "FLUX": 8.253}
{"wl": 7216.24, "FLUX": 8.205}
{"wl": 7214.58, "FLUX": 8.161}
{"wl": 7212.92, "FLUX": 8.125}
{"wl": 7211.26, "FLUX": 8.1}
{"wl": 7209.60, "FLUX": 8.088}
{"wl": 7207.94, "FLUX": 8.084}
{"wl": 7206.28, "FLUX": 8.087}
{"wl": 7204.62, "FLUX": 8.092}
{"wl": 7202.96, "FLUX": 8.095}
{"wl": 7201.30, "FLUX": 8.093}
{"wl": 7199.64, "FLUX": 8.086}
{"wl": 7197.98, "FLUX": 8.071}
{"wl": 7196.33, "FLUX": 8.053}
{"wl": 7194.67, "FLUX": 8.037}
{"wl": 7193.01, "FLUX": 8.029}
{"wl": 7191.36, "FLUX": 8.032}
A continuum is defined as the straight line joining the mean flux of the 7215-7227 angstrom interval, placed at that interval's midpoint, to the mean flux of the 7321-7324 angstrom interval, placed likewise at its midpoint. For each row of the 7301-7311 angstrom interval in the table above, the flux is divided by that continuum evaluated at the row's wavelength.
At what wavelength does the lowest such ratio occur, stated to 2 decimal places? 7301.48 angstrom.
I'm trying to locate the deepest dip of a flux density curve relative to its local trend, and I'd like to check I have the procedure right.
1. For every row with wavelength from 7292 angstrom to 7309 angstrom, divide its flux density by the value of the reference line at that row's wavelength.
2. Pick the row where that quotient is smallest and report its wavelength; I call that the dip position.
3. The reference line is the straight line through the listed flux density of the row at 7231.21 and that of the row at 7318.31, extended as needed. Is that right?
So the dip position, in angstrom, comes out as 7293.08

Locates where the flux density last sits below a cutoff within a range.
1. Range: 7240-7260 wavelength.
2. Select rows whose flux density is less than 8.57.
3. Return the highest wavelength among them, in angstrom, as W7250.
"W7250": 7244.54 angstrom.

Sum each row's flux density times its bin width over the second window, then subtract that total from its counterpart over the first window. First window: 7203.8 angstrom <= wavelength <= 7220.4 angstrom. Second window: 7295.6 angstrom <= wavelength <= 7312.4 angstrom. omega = -10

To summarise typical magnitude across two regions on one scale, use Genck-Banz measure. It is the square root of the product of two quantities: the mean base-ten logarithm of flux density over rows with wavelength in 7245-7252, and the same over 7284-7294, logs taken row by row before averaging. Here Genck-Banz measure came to 0.929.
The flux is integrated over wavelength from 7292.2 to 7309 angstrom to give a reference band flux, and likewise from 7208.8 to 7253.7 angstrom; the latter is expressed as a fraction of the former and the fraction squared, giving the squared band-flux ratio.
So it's 6.9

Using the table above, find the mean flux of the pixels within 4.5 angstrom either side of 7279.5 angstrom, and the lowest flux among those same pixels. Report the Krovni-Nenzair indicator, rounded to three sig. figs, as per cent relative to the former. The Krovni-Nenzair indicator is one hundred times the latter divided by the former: 99.1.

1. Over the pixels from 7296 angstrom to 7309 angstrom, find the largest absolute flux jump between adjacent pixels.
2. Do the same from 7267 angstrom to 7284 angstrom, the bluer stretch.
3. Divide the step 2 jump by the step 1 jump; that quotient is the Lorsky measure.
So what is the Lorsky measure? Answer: 1.24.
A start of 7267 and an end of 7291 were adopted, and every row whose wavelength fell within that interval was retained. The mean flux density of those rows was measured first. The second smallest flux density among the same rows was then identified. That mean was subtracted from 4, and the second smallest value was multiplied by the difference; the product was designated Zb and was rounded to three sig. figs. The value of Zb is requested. -37.5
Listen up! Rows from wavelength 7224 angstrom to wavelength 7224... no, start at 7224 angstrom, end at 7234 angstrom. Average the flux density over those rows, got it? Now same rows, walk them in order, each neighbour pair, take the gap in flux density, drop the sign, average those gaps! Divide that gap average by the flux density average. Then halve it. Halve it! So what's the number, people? 0.0024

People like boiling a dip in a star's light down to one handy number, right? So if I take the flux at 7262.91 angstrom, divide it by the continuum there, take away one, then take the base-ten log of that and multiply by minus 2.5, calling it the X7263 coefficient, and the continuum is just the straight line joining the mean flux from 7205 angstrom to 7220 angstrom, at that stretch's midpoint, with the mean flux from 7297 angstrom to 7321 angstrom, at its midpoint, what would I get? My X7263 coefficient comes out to 4.1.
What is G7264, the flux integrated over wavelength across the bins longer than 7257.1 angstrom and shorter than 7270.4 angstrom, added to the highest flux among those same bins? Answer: 124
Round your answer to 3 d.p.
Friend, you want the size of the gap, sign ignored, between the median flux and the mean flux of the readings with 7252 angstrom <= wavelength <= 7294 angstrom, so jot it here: 0.066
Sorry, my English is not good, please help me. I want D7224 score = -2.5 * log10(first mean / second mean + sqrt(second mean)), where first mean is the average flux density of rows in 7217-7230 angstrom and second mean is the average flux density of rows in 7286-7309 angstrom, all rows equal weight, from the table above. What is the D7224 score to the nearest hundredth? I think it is -1.48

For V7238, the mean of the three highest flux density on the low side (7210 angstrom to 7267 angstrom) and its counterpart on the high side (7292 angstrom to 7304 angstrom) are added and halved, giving 8.65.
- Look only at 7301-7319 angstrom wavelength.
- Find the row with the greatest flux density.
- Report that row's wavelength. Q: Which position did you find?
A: 7318.31 angstrom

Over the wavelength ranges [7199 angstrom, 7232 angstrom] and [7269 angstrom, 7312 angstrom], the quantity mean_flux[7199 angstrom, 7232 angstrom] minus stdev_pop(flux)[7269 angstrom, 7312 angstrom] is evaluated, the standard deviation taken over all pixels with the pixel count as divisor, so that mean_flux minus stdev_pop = 8.15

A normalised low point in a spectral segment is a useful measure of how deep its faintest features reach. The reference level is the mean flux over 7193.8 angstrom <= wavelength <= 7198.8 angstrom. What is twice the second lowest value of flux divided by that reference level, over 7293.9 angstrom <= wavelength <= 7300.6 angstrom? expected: 2.12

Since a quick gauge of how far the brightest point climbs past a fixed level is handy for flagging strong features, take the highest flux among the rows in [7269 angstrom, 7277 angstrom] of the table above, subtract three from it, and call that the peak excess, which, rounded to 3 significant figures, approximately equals 5.67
